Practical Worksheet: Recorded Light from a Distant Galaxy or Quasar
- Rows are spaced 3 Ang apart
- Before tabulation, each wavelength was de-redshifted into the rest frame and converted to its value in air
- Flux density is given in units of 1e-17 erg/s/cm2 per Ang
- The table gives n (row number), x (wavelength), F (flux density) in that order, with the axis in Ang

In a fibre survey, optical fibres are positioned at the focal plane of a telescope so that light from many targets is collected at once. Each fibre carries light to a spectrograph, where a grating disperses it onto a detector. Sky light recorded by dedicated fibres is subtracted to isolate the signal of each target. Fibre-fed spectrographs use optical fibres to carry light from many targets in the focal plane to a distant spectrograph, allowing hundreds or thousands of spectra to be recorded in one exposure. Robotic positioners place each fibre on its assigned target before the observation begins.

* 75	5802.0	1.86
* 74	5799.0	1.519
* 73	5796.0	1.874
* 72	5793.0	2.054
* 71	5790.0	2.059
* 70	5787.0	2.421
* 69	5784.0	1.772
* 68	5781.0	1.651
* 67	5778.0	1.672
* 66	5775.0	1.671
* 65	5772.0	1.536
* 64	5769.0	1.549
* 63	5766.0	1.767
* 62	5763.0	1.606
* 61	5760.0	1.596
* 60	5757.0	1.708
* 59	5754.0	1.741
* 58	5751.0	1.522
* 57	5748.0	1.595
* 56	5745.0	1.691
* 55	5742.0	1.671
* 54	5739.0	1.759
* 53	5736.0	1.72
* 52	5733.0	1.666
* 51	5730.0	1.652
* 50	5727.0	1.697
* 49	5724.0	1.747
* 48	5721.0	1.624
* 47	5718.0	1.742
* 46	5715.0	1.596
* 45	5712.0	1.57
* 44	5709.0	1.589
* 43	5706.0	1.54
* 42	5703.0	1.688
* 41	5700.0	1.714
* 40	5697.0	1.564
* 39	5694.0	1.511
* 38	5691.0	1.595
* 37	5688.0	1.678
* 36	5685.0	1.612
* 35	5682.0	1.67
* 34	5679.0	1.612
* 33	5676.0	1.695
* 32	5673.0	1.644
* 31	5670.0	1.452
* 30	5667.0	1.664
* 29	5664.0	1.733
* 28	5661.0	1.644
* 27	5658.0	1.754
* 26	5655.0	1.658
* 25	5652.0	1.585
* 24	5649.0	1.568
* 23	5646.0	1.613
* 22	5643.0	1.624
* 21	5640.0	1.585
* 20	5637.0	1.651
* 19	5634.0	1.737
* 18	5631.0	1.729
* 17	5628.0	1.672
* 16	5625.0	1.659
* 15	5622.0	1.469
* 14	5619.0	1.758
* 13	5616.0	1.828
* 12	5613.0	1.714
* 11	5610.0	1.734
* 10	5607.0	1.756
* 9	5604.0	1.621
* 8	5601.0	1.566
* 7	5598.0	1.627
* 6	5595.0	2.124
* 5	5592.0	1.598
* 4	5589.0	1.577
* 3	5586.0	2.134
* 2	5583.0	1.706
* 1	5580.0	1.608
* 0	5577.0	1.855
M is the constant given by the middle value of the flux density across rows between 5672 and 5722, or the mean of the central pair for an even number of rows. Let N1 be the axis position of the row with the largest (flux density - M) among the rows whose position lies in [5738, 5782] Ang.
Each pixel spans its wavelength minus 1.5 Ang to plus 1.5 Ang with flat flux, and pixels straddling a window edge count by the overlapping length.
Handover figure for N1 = 5766.0 Ang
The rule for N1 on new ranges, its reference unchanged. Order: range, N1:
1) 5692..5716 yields 5700.0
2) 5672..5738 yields 5724.0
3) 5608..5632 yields 5616.0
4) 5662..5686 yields 5664.0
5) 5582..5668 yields 5586.0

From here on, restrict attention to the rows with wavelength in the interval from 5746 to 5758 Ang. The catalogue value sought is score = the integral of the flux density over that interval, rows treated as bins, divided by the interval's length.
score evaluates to 1.64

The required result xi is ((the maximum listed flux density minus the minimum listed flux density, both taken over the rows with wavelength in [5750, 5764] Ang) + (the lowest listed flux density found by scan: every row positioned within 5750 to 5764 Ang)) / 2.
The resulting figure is 0.87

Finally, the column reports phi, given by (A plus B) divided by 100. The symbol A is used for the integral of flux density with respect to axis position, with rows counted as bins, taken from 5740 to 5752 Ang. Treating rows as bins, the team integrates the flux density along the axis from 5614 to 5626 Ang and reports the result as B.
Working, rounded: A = 19.6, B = 20.17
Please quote 0.397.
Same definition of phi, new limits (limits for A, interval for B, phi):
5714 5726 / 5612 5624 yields 0.405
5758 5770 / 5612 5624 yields 0.399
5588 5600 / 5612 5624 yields 0.411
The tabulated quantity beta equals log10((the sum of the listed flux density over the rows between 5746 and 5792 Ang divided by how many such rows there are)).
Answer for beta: 0.237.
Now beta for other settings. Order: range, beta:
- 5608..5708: 0.217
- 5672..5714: 0.210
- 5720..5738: 0.226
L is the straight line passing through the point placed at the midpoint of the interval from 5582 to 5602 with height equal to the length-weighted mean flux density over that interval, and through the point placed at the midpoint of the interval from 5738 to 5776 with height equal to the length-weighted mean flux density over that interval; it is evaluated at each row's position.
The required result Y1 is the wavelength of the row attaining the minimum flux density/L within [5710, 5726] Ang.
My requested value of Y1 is 5712.0 Ang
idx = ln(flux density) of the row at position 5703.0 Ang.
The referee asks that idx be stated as 0.524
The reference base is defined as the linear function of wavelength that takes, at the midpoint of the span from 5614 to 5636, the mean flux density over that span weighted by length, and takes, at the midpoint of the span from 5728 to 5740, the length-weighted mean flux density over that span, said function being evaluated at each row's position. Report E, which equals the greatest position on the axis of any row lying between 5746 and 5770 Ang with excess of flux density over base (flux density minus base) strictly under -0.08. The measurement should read 5769.0 Ang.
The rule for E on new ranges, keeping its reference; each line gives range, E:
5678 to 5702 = 5697.0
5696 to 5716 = 5715.0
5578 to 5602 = 5601.0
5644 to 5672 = 5670.0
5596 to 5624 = 5622.0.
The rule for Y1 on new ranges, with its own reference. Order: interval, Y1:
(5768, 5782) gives 5772.0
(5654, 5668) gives 5661.0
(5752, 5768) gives 5760.0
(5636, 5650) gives 5649.0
